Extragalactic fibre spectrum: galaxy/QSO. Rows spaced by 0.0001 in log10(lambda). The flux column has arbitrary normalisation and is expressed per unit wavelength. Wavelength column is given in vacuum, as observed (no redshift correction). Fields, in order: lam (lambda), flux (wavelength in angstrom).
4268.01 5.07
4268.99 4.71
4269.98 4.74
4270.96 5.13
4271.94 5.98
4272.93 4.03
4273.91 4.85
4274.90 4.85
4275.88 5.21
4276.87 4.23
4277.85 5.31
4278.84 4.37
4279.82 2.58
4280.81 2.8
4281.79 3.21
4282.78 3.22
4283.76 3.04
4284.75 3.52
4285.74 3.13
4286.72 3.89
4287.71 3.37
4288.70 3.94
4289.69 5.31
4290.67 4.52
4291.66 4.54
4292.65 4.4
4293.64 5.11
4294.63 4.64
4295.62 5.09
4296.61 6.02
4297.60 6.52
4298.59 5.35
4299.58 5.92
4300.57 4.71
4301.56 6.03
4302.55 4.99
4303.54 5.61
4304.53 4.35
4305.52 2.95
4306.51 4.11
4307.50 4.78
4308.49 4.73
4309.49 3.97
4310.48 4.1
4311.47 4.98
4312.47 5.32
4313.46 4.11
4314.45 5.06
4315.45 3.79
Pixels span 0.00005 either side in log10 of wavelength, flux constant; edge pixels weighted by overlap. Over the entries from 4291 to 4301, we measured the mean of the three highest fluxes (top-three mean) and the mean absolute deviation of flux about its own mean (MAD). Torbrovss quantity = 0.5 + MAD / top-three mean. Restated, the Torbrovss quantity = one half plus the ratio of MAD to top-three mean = 0.594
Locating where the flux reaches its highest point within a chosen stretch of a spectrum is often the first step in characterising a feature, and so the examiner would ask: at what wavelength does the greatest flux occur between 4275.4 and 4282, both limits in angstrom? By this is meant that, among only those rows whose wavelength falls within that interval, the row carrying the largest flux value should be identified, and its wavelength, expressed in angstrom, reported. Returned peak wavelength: 4277.85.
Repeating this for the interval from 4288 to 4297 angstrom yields 4296.61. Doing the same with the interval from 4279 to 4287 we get 4286.72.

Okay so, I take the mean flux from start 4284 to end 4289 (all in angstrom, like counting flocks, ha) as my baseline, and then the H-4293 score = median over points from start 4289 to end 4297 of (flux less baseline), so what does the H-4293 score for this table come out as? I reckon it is 1.3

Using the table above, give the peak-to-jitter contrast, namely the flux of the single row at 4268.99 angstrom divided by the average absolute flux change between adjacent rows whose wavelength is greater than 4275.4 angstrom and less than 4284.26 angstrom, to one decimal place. 6.7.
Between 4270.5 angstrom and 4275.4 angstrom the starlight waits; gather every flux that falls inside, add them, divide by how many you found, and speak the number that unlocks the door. 5.0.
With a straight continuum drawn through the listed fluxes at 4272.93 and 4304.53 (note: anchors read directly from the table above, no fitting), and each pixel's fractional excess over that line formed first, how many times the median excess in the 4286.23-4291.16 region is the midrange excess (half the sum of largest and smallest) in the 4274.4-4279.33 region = -2.9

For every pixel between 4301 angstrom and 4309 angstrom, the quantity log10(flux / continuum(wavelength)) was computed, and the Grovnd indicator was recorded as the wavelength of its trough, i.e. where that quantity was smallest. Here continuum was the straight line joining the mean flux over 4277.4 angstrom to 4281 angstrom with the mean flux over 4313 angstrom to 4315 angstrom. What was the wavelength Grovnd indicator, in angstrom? 4305.52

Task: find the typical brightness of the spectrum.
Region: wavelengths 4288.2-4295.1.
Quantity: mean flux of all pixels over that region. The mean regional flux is 4.6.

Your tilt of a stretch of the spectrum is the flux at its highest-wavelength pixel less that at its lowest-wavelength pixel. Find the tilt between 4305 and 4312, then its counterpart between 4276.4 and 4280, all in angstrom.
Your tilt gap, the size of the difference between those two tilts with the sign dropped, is 3.7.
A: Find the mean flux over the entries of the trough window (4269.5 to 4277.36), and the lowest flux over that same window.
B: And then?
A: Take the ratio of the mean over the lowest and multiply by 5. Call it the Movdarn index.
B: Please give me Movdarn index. 6.1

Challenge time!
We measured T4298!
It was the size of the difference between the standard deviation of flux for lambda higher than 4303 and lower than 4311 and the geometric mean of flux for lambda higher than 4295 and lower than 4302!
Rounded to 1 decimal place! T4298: 4.9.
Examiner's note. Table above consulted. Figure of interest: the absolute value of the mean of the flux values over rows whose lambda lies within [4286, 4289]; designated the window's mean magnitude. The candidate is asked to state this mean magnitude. 3.7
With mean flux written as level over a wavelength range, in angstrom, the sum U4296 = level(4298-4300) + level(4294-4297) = 10.9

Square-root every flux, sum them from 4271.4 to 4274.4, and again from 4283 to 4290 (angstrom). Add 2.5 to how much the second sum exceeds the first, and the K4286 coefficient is 9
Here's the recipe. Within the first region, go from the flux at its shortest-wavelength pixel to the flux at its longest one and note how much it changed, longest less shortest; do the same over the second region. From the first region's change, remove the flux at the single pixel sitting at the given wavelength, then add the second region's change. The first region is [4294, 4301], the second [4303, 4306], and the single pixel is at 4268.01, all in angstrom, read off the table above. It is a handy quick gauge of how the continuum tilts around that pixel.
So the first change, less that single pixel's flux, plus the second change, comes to -7.7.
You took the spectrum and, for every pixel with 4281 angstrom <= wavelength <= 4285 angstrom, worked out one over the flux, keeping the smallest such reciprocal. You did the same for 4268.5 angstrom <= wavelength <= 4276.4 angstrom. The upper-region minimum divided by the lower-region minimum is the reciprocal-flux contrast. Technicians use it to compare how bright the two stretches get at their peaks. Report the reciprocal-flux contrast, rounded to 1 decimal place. 1.7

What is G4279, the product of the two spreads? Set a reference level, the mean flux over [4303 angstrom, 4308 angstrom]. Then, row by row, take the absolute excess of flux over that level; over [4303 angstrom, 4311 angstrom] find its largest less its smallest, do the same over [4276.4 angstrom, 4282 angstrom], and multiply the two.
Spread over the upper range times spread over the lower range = 2.5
